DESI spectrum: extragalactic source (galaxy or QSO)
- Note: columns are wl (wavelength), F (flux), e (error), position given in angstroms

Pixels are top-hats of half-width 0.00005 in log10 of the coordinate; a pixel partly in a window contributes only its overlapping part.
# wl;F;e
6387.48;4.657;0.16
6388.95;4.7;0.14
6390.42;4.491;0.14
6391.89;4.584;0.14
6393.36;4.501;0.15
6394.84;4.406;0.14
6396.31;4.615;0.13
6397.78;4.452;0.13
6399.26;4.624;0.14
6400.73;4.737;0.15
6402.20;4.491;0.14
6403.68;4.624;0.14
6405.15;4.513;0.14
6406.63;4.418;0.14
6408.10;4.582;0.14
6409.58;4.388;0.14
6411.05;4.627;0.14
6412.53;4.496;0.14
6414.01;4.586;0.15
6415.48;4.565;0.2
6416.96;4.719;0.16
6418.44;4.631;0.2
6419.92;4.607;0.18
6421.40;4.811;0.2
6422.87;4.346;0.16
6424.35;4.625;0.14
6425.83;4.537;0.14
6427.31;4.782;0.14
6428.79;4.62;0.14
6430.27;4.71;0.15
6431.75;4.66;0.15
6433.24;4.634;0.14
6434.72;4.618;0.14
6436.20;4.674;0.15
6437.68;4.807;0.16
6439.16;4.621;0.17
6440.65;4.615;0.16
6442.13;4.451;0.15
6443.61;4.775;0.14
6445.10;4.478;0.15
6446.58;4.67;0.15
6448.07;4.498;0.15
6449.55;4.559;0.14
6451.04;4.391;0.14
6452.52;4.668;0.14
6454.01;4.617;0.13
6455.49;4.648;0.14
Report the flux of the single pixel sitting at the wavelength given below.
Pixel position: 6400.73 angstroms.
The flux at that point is 4.737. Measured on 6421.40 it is 4.811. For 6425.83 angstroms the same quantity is 4.537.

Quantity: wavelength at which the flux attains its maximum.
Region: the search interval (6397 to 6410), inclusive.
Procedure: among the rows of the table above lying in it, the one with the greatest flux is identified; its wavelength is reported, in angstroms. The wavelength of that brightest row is 6400.73 angstroms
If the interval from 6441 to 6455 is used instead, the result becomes 6443.61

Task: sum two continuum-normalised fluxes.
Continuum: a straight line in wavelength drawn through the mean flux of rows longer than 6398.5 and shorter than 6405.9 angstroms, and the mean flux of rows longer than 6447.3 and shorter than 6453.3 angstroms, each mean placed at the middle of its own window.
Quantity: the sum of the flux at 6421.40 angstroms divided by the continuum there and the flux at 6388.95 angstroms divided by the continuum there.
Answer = 2.07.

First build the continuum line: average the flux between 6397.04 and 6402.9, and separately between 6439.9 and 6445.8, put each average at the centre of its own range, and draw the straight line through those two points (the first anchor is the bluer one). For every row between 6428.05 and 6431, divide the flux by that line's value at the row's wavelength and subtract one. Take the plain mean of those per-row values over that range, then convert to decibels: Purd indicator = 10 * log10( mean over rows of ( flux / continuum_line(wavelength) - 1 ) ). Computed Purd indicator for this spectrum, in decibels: -17.2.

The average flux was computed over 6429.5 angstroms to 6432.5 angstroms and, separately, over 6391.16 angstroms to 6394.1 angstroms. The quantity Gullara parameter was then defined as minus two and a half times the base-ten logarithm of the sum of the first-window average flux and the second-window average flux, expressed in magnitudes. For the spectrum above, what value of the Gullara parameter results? -2.41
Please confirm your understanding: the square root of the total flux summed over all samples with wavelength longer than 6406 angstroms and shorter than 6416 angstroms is 5.63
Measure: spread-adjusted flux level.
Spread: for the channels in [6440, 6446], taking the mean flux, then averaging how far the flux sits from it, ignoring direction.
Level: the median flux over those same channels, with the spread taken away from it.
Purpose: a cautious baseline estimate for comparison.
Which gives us 4.43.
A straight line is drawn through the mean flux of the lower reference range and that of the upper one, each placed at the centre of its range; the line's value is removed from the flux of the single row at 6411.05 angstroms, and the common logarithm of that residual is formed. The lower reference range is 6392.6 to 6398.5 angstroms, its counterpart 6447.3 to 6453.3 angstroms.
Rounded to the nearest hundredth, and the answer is -0.91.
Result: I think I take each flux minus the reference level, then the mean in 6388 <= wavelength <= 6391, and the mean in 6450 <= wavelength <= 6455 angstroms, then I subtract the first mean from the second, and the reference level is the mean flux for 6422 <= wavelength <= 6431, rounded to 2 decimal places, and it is -0.04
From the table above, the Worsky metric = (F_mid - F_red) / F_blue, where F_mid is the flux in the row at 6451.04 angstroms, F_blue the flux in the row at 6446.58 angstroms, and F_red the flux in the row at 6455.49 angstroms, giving -0.06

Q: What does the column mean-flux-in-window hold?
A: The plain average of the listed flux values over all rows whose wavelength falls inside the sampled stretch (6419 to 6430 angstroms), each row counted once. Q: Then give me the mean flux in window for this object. 4.62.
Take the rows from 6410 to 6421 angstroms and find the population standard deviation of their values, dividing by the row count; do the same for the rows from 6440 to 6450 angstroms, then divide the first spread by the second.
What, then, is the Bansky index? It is 0.6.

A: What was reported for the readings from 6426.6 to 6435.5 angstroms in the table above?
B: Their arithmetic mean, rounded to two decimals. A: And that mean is 4.67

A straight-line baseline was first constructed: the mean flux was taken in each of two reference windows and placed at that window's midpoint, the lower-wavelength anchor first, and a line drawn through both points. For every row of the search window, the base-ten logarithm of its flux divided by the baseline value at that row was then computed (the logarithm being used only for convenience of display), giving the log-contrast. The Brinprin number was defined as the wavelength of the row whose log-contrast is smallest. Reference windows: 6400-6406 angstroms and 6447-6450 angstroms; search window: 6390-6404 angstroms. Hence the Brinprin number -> 6394.84 angstroms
